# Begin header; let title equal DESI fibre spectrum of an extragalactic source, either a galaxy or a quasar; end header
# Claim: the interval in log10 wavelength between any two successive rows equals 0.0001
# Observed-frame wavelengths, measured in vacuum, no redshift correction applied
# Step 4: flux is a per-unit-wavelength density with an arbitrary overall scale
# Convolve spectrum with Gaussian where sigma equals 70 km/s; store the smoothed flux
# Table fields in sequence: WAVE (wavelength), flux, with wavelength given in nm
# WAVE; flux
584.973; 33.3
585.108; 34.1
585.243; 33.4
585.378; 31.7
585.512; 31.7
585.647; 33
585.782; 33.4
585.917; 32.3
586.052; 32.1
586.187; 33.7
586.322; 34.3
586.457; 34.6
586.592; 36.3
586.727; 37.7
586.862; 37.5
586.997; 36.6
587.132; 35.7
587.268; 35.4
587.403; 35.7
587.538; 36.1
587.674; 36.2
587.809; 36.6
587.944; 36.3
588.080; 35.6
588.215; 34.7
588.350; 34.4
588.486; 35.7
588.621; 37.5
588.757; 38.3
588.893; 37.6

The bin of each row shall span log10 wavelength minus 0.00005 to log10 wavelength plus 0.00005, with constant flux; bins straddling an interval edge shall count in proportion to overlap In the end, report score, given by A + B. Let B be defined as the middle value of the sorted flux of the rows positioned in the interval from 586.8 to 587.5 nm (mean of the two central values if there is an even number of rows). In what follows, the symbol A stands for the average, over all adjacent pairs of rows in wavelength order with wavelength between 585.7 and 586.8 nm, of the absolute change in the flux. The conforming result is 36.7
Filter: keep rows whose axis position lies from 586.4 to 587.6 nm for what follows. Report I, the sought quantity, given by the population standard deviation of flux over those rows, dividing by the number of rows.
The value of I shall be 0.9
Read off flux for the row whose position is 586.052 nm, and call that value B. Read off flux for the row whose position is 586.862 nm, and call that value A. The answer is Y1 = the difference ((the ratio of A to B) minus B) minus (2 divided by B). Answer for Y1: -31.0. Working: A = 37.5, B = 32.1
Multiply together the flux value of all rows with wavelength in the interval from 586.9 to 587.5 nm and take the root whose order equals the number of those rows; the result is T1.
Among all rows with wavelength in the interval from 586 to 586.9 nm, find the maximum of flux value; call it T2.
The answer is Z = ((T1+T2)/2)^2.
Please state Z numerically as 1352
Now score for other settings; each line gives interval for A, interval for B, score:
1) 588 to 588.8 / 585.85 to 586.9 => 35.5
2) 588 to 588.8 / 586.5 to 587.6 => 37.2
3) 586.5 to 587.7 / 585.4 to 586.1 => 32.9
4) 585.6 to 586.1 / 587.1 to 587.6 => 36.3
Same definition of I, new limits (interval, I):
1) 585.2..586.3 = 0.8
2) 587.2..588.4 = 0.7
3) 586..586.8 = 1.8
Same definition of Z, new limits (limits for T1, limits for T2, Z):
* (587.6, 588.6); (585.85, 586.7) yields 1294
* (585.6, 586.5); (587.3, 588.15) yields 1223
